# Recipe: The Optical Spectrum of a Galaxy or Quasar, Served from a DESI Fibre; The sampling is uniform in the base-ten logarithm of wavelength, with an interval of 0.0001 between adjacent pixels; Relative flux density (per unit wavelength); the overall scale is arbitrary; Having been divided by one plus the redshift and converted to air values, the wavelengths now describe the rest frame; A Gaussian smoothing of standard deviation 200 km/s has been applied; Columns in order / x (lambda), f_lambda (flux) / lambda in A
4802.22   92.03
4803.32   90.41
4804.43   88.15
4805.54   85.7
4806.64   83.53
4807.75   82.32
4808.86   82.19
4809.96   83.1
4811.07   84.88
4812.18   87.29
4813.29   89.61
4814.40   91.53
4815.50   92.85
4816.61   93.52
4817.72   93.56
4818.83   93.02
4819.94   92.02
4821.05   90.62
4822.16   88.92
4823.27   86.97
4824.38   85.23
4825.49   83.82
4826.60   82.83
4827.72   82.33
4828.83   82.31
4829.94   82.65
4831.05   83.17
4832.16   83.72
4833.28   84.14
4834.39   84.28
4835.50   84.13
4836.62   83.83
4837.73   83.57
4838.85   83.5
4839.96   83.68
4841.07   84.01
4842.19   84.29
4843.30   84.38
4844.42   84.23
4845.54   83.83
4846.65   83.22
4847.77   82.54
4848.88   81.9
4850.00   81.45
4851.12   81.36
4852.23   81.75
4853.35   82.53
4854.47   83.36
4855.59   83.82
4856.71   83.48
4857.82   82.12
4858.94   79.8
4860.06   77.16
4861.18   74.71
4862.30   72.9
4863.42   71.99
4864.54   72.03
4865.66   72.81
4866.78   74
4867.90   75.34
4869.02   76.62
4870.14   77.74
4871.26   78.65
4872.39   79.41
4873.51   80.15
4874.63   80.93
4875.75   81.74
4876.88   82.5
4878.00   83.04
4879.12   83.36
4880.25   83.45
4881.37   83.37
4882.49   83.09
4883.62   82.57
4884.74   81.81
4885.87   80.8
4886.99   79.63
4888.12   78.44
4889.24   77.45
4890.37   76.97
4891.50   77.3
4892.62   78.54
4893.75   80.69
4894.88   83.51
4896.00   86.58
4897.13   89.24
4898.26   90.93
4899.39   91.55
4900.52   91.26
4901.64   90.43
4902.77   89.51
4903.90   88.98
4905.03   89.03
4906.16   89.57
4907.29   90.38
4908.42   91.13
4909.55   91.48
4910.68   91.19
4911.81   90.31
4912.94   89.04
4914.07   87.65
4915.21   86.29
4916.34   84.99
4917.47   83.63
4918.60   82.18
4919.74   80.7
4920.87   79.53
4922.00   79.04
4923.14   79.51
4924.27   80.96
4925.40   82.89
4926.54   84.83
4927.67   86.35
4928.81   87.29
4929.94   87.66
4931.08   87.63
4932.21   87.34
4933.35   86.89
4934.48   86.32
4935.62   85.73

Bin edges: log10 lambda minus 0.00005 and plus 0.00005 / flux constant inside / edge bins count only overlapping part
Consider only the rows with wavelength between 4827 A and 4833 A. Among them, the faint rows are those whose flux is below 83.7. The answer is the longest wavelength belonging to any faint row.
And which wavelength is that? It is 4831.05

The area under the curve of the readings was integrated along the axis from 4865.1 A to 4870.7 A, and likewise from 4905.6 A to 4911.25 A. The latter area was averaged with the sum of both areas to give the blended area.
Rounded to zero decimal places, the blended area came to 724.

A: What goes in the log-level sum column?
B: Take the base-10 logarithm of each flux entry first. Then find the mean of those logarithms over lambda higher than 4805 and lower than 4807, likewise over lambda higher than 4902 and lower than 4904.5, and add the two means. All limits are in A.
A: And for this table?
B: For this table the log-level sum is 3.88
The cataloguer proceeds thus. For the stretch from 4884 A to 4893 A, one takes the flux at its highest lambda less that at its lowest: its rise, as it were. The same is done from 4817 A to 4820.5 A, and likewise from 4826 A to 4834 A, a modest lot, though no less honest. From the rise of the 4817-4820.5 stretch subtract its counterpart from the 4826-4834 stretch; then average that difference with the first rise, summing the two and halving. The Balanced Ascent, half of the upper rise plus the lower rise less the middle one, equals -3.1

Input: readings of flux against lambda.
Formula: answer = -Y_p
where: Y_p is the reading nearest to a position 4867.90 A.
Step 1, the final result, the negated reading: -75.3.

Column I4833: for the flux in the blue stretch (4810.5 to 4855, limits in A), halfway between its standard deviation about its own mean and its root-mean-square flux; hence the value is 44.6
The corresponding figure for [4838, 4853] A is 42.1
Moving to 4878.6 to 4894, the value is 41.5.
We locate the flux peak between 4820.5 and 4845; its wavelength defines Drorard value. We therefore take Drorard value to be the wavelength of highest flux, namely 4821.05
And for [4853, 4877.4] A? 4855.59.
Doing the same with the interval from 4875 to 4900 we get 4899.39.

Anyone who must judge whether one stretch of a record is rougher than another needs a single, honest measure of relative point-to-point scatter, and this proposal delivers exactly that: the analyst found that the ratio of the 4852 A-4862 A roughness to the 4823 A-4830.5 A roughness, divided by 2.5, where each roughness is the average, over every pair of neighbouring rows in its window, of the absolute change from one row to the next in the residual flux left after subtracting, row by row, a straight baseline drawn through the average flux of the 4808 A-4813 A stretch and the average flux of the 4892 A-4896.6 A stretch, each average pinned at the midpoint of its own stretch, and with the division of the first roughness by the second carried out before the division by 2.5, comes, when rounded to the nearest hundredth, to 0.68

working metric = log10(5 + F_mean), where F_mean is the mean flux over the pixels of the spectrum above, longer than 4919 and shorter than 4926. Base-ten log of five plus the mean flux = 1.93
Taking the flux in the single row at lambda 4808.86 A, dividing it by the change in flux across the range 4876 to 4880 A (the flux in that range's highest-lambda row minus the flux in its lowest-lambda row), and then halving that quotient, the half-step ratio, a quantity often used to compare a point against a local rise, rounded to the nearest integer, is 48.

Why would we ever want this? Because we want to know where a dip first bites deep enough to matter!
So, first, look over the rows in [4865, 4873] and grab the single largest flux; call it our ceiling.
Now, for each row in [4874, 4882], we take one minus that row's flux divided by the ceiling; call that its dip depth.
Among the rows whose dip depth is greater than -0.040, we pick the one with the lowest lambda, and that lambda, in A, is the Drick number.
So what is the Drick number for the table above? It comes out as 4874.63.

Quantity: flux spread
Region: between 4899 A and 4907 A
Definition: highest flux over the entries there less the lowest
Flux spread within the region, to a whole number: 3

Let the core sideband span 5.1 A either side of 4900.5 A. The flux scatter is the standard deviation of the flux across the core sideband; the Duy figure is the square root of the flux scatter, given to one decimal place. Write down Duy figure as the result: 1.2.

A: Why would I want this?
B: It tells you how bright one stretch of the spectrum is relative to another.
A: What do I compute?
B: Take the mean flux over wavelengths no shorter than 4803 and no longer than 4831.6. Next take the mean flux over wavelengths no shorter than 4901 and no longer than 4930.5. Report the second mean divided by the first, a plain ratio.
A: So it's 0.99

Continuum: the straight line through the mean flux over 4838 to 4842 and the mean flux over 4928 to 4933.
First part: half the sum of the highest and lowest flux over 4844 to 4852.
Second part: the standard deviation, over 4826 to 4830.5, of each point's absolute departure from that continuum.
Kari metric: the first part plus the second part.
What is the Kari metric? 83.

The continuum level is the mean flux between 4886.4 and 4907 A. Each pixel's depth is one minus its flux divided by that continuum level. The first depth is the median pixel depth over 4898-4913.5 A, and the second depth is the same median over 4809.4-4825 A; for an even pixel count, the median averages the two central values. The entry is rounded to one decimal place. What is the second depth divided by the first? 0.9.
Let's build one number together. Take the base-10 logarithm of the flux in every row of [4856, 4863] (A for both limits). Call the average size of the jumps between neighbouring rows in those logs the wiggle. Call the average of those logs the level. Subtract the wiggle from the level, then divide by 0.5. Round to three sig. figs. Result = 3.76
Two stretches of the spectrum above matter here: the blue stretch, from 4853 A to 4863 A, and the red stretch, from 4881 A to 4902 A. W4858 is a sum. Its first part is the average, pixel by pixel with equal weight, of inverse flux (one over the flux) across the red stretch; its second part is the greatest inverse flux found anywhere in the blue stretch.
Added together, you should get 0.0258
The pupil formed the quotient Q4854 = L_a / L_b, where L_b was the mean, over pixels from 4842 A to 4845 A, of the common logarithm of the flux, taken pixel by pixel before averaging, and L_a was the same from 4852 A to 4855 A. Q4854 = 1.00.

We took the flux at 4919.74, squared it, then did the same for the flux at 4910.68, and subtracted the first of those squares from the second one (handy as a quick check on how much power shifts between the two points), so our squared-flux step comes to 1803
